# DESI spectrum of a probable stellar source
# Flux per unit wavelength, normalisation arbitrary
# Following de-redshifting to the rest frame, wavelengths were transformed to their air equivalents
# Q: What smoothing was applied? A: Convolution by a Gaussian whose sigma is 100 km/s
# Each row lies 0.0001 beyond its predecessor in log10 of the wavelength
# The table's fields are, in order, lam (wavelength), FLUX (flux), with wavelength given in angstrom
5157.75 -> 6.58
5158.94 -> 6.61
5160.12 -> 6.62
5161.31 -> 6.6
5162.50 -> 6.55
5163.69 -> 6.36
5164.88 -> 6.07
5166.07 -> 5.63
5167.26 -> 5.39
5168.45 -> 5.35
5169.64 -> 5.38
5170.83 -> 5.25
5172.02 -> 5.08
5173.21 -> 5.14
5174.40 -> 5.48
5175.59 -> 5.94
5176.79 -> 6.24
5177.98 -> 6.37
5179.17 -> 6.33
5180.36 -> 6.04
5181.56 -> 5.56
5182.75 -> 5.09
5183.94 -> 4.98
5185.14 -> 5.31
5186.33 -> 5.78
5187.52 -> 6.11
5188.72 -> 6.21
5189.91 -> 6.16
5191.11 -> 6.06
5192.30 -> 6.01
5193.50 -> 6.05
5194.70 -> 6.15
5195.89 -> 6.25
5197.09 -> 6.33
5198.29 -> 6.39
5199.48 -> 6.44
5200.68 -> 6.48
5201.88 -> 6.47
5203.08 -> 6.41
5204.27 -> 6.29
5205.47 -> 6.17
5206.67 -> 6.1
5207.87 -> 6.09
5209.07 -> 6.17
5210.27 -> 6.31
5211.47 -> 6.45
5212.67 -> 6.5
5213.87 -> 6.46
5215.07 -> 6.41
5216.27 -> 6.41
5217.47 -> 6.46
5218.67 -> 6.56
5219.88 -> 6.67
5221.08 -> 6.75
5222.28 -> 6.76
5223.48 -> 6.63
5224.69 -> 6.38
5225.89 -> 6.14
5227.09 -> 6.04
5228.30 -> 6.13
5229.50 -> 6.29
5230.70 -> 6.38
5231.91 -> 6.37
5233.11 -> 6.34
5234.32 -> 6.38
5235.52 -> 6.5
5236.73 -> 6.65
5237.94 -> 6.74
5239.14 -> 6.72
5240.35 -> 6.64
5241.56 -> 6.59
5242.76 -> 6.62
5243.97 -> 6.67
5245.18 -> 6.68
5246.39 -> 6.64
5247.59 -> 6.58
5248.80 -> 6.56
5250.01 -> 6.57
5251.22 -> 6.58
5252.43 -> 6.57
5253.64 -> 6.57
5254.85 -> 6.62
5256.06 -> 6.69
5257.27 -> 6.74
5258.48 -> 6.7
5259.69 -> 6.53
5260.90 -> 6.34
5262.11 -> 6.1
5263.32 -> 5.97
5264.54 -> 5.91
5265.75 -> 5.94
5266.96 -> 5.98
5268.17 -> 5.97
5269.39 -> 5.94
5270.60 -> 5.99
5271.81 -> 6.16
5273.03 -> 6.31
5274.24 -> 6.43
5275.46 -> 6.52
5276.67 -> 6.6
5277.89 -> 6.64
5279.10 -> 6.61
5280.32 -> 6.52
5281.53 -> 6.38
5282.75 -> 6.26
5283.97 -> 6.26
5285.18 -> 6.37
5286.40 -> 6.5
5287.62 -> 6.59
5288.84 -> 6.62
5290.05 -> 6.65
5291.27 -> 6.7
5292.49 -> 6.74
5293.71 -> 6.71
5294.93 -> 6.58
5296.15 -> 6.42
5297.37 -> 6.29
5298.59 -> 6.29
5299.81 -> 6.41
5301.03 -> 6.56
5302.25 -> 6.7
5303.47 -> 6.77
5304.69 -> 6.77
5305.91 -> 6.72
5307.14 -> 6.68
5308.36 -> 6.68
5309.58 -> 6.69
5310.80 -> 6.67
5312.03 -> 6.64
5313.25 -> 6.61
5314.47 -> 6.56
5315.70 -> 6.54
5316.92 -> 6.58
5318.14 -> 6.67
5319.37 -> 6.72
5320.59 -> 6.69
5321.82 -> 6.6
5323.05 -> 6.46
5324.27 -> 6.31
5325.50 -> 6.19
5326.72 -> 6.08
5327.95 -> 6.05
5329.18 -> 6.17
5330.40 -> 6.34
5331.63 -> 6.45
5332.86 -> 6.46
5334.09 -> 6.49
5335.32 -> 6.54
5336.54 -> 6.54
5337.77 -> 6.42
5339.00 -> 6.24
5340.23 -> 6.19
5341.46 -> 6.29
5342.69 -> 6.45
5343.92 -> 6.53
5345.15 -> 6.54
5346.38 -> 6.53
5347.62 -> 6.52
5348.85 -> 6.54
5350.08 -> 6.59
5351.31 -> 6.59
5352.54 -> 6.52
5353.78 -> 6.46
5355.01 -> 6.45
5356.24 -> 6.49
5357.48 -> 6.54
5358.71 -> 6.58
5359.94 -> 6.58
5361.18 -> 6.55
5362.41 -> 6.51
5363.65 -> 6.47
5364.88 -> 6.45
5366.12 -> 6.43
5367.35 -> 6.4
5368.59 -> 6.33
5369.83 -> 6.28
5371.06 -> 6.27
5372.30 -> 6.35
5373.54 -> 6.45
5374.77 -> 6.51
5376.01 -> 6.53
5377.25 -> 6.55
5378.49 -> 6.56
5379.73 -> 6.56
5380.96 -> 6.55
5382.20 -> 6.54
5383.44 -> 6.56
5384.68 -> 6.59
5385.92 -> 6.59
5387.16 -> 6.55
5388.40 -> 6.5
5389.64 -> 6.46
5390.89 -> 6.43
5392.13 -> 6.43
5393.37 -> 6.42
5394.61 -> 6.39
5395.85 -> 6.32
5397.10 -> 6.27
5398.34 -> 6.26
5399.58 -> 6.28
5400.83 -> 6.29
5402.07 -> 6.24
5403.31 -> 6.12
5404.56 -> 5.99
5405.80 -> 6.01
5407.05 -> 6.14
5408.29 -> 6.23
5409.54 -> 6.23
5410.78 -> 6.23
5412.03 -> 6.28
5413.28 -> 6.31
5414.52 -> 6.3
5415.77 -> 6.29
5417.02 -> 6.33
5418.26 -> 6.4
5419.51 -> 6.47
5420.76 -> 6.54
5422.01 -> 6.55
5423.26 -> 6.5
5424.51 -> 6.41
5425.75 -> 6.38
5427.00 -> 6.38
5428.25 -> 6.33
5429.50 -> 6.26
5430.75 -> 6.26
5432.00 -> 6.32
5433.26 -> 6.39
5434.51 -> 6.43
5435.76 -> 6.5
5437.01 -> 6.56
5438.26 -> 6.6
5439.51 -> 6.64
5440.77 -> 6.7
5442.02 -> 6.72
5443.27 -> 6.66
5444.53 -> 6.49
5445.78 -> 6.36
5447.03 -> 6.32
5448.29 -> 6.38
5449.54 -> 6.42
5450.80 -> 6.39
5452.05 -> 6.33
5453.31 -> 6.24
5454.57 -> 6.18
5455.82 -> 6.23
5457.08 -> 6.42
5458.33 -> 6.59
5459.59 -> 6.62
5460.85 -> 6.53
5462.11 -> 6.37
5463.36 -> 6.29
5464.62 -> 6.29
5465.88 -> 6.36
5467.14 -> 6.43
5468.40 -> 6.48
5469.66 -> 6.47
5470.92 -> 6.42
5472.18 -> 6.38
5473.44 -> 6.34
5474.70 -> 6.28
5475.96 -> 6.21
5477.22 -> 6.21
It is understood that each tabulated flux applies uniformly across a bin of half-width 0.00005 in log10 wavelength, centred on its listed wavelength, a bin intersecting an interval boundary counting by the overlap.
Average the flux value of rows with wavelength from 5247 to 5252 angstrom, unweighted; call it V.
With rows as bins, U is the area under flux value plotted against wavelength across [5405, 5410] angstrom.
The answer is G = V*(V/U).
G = 1.41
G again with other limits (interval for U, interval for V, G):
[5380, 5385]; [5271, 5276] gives 1.23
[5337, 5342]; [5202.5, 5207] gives 1.24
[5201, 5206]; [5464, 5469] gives 1.29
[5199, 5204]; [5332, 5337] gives 1.31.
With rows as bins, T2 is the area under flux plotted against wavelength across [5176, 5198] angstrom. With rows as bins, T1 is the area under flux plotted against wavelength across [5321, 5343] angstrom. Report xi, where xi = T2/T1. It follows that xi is 0.94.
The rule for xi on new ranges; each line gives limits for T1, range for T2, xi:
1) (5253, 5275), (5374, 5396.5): 1.06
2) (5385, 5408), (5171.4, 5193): 0.86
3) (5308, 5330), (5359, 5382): 1.04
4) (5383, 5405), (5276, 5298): 1.02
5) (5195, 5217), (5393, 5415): 0.98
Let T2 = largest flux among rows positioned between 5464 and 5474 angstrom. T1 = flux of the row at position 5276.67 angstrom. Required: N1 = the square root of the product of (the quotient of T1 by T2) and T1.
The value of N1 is 2.59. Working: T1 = 6.6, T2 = 6.48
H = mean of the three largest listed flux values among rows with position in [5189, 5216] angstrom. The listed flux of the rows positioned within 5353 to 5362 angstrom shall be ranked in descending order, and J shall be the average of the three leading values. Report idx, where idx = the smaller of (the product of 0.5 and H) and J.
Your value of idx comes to 3.24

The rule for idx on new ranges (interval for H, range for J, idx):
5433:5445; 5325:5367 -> 3.35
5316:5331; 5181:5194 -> 3.35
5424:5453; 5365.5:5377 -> 3.35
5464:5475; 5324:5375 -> 3.23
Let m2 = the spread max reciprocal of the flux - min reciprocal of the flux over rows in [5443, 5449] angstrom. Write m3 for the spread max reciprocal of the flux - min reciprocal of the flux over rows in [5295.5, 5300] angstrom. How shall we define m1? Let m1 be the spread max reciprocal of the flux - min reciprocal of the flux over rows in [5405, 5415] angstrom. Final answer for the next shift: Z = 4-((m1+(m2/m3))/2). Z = 2.74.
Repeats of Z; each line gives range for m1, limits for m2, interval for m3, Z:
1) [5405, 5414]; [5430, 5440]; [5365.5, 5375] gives 3.22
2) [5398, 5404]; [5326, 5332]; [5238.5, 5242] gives 2.25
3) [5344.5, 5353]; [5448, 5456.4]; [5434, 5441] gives 3.52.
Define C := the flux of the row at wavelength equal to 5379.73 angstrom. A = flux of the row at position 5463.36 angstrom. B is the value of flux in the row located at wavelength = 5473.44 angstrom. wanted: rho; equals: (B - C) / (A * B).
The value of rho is -0.0055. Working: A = 6.29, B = 6.34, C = 6.56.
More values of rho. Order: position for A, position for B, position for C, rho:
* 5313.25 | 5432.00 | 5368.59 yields -0.0002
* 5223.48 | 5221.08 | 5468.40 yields 0.0060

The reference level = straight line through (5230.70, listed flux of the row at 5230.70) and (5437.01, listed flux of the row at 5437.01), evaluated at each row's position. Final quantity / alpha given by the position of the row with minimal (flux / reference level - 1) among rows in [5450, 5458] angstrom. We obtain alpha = 5454.57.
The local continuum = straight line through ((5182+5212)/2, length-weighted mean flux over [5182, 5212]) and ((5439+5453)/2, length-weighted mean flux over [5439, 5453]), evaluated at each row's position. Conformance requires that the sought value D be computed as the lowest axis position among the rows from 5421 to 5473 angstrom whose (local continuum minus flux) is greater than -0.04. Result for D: 5424.51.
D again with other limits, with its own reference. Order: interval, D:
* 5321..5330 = 5324.27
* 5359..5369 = 5368.59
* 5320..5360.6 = 5324.27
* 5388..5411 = 5390.89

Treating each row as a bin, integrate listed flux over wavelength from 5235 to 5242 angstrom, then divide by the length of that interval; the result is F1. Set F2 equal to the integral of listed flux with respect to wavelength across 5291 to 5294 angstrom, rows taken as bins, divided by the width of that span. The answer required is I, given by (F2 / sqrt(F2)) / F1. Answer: 0.391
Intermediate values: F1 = 6.63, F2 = 6.71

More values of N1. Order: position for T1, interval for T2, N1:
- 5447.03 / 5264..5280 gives 2.45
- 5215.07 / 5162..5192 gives 2.50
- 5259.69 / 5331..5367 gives 2.54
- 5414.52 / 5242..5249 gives 2.44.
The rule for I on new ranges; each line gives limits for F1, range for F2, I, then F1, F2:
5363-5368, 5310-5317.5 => 0.399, 6.43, 6.60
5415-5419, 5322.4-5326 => 0.397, 6.34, 6.32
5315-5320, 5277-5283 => 0.385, 6.63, 6.50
